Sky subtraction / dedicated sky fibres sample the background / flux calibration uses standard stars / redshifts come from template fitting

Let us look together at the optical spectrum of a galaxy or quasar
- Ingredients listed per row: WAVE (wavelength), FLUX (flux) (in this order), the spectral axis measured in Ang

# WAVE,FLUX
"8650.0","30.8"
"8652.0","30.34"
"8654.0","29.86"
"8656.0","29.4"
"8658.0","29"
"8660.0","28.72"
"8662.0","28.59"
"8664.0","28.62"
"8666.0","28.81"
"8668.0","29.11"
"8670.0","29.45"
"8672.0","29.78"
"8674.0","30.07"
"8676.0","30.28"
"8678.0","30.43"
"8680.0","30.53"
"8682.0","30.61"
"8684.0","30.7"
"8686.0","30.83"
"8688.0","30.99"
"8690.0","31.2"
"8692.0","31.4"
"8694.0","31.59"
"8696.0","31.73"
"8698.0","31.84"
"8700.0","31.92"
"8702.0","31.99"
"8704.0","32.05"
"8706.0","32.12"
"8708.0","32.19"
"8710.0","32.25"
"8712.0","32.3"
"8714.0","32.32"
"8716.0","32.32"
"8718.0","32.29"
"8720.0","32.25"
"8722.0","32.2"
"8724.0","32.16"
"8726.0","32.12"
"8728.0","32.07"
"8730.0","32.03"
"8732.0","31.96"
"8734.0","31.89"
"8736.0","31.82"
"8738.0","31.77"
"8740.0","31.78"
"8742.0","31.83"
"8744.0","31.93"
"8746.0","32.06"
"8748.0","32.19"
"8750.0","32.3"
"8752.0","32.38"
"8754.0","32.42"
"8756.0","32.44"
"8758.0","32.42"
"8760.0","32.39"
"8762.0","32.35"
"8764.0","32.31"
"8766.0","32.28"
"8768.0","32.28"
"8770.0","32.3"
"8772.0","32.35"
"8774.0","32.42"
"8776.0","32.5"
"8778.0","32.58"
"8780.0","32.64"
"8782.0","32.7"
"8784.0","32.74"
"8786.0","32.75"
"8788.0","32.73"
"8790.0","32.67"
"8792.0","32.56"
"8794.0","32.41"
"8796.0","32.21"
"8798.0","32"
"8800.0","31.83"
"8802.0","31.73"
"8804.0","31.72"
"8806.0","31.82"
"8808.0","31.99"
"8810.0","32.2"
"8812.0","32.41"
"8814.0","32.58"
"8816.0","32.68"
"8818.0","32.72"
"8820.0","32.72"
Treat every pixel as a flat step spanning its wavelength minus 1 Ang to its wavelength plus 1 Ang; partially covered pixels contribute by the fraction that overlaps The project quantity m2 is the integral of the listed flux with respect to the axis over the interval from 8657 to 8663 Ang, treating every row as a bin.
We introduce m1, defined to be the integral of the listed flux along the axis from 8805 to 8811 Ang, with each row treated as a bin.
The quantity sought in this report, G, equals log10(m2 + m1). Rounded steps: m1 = 192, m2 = 172.6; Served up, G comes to 2.56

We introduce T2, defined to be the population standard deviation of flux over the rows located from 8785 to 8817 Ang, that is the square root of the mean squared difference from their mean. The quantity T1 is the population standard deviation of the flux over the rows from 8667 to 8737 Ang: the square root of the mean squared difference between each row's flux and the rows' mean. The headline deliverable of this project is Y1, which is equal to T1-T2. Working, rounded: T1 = 0.90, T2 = 0.37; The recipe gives 0.54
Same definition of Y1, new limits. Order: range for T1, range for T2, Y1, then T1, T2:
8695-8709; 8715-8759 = -0.07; 0.15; 0.22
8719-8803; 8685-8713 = -0.17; 0.29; 0.46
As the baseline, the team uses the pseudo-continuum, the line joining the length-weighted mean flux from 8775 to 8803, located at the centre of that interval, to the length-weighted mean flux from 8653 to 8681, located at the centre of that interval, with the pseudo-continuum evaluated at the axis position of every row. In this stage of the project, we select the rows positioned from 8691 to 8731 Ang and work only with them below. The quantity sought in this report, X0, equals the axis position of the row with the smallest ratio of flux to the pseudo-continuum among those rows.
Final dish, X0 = 8730.0 Ang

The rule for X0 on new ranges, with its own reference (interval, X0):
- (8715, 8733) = 8732.0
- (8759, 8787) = 8770.0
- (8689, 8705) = 8690.0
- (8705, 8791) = 8790.0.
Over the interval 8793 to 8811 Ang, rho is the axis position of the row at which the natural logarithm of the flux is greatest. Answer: 8794.0 Ang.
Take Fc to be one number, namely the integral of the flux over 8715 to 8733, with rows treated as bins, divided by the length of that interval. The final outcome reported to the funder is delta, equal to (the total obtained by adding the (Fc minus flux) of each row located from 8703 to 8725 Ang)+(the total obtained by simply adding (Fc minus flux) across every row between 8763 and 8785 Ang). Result -4.1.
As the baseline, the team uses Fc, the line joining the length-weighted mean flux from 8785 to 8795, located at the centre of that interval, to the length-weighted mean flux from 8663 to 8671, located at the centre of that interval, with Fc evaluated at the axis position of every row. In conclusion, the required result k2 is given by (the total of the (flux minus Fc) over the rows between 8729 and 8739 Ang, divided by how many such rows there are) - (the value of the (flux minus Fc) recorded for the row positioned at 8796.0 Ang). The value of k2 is 1.51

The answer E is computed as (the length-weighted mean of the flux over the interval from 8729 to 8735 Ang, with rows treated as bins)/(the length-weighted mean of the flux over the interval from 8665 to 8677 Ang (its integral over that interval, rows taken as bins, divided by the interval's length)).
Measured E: 1.08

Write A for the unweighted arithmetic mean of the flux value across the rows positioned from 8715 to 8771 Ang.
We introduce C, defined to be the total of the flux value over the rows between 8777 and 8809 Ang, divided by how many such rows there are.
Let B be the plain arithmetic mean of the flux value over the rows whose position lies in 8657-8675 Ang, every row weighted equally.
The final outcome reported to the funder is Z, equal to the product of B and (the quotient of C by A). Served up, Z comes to 29.3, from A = 32.2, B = 29.1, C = 32.3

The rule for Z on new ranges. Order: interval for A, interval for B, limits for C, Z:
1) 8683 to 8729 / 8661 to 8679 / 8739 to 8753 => 29.6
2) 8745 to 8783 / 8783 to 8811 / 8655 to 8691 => 29.7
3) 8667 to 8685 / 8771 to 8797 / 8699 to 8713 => 34.7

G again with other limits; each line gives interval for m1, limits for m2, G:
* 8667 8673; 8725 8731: 2.57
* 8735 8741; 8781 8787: 2.59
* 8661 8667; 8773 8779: 2.56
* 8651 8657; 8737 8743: 2.57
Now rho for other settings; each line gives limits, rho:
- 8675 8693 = 8692.0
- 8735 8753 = 8752.0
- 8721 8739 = 8722.0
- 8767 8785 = 8784.0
